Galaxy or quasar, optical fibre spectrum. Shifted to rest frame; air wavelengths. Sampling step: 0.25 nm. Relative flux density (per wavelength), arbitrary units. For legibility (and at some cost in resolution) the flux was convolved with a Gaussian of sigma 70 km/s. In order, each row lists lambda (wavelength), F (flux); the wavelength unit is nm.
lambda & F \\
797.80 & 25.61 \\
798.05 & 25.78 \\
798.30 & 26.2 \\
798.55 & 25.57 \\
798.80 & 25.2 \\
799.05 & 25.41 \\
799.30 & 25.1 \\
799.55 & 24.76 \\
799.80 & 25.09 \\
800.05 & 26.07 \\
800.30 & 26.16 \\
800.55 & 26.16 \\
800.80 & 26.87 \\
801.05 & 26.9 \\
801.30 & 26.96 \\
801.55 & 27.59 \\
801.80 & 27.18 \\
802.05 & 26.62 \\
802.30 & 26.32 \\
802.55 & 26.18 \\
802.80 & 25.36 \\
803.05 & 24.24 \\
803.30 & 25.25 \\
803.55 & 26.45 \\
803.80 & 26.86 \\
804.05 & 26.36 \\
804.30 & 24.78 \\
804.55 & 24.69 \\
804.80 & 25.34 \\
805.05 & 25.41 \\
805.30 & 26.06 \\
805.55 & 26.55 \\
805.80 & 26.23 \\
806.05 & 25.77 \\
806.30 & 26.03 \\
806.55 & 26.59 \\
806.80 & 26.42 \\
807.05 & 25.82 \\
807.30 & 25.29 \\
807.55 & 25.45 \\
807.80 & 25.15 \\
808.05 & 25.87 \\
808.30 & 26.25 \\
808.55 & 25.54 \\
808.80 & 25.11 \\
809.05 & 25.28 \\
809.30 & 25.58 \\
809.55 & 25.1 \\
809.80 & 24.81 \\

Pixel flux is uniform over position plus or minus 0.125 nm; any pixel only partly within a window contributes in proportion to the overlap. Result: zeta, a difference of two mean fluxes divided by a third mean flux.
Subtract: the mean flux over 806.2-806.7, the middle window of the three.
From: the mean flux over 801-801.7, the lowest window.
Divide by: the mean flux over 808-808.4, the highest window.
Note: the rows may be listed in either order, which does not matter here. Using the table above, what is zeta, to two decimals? 0.03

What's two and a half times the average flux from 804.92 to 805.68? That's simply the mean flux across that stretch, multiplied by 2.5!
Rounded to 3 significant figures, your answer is 65.0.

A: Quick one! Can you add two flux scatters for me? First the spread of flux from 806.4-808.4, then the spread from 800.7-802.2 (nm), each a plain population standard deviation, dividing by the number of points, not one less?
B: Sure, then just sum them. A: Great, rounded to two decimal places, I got 0.80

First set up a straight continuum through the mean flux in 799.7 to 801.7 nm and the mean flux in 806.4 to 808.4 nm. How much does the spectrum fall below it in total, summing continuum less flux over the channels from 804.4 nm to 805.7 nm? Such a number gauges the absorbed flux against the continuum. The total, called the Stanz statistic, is 2.3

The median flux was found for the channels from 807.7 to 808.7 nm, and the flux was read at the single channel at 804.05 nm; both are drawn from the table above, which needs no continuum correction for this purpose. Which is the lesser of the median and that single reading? 25.7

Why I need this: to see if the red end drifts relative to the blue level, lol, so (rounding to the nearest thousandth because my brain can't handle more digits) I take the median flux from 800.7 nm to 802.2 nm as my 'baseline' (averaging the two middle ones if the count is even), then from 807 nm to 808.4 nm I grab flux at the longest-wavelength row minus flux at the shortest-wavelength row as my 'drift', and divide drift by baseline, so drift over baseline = 0.016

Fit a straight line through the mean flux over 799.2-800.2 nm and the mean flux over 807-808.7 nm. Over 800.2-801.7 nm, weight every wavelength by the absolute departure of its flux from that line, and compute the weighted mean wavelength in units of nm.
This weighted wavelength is 801.06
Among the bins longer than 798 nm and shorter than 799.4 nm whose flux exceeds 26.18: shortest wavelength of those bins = 798.30 nm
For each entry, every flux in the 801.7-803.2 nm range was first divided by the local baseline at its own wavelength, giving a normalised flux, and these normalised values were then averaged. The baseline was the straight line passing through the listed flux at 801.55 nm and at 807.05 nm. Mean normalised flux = 0.95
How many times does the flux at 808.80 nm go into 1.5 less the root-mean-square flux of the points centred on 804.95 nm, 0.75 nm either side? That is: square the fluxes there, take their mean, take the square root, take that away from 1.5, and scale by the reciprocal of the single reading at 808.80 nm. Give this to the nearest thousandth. -0.955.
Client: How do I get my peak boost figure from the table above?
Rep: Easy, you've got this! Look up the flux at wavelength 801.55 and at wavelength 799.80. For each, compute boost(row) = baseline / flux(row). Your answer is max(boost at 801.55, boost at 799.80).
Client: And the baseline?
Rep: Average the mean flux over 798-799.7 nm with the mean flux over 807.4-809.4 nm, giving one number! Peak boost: 1.02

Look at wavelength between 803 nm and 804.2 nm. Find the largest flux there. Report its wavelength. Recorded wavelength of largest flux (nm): 803.80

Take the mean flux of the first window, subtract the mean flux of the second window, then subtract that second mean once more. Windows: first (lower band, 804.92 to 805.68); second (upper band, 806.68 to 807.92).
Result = -25.2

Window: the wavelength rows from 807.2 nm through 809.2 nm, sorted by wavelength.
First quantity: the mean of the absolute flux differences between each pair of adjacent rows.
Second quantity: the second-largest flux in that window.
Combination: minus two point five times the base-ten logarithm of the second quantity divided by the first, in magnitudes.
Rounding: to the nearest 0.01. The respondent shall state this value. -4.50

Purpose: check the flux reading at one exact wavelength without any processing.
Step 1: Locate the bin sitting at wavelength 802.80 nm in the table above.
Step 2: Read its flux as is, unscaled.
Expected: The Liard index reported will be 25.36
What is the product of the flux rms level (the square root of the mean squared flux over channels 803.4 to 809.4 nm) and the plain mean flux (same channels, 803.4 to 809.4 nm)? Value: 665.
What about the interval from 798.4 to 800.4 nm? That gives 646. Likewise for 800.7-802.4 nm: 725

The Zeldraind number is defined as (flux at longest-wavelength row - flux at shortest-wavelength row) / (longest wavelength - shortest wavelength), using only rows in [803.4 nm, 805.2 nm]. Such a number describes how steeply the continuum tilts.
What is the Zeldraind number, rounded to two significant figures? -0.69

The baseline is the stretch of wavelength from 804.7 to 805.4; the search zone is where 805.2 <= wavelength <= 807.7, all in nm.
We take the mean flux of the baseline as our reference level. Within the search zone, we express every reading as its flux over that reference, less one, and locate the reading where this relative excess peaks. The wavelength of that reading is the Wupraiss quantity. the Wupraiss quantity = 806.55 nm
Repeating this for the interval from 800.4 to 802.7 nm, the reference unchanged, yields 801.55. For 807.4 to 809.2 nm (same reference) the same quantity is 808.30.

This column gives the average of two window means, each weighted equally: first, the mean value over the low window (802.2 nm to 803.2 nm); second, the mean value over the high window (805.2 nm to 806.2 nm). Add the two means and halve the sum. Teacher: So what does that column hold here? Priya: 25.8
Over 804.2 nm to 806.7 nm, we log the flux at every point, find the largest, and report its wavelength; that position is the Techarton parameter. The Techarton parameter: 806.55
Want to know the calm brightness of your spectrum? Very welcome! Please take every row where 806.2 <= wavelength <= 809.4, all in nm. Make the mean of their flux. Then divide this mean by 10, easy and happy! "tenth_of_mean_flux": 2.57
